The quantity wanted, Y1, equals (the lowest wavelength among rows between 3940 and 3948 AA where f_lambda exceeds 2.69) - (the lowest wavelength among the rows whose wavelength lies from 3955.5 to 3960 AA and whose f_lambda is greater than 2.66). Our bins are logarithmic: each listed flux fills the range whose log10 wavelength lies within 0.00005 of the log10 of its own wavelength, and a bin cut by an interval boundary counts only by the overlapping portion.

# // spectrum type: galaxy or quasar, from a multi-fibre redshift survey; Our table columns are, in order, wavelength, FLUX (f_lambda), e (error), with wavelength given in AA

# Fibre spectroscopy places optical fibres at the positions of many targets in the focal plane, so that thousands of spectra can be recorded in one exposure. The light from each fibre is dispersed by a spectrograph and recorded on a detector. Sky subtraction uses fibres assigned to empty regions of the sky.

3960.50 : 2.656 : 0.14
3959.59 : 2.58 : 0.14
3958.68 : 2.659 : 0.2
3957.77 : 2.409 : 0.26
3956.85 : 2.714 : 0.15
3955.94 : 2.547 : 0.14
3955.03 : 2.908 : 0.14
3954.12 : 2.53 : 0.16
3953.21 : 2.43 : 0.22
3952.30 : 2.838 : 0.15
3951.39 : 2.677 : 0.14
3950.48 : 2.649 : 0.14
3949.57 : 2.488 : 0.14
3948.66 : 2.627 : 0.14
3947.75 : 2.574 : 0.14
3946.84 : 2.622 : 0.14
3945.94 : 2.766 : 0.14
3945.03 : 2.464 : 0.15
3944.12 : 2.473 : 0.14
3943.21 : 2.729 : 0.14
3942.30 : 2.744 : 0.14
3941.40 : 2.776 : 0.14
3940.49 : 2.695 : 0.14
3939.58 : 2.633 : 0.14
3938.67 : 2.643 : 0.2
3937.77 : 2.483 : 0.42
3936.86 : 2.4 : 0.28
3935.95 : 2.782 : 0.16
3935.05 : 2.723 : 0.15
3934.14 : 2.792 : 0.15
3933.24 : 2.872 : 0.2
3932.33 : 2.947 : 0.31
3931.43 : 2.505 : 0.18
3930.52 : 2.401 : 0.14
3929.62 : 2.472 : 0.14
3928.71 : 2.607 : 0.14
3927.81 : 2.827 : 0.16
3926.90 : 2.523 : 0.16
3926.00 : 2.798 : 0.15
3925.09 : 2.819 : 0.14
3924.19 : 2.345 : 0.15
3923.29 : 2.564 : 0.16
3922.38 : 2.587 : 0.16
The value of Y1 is -16.4 AA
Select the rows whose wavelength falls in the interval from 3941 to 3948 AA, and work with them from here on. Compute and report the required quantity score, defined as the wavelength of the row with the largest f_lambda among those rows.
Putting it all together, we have 3941.40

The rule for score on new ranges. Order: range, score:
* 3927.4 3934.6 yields 3932.33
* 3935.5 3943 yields 3935.95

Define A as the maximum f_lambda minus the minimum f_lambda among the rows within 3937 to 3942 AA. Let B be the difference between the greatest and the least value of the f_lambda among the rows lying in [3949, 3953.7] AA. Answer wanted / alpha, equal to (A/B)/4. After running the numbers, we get 0.18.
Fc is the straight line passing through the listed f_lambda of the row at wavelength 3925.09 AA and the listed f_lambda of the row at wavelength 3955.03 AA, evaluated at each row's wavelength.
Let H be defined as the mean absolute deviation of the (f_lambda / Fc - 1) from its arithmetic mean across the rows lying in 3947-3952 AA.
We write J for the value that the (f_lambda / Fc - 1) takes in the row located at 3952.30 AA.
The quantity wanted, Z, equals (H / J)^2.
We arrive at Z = 0.8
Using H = 0.019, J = -0.021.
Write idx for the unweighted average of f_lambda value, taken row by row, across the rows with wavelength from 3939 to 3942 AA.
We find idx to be 2.70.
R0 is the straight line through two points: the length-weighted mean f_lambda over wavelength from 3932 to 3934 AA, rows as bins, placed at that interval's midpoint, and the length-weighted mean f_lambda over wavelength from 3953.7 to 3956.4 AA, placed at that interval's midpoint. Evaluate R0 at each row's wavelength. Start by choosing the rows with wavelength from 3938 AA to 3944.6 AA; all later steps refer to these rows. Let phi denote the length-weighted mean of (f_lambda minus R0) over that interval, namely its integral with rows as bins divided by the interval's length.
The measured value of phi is -0.143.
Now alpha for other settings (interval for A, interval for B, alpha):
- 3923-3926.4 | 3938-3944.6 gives 0.39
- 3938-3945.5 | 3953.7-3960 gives 0.16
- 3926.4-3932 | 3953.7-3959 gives 0.21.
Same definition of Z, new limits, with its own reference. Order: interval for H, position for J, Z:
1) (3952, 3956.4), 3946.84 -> 0.5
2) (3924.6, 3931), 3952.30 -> 6.8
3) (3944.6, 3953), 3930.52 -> 0.0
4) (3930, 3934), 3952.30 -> 13.9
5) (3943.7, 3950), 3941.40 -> 0.8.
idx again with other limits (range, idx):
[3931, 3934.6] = 2.78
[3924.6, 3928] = 2.74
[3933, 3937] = 2.71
